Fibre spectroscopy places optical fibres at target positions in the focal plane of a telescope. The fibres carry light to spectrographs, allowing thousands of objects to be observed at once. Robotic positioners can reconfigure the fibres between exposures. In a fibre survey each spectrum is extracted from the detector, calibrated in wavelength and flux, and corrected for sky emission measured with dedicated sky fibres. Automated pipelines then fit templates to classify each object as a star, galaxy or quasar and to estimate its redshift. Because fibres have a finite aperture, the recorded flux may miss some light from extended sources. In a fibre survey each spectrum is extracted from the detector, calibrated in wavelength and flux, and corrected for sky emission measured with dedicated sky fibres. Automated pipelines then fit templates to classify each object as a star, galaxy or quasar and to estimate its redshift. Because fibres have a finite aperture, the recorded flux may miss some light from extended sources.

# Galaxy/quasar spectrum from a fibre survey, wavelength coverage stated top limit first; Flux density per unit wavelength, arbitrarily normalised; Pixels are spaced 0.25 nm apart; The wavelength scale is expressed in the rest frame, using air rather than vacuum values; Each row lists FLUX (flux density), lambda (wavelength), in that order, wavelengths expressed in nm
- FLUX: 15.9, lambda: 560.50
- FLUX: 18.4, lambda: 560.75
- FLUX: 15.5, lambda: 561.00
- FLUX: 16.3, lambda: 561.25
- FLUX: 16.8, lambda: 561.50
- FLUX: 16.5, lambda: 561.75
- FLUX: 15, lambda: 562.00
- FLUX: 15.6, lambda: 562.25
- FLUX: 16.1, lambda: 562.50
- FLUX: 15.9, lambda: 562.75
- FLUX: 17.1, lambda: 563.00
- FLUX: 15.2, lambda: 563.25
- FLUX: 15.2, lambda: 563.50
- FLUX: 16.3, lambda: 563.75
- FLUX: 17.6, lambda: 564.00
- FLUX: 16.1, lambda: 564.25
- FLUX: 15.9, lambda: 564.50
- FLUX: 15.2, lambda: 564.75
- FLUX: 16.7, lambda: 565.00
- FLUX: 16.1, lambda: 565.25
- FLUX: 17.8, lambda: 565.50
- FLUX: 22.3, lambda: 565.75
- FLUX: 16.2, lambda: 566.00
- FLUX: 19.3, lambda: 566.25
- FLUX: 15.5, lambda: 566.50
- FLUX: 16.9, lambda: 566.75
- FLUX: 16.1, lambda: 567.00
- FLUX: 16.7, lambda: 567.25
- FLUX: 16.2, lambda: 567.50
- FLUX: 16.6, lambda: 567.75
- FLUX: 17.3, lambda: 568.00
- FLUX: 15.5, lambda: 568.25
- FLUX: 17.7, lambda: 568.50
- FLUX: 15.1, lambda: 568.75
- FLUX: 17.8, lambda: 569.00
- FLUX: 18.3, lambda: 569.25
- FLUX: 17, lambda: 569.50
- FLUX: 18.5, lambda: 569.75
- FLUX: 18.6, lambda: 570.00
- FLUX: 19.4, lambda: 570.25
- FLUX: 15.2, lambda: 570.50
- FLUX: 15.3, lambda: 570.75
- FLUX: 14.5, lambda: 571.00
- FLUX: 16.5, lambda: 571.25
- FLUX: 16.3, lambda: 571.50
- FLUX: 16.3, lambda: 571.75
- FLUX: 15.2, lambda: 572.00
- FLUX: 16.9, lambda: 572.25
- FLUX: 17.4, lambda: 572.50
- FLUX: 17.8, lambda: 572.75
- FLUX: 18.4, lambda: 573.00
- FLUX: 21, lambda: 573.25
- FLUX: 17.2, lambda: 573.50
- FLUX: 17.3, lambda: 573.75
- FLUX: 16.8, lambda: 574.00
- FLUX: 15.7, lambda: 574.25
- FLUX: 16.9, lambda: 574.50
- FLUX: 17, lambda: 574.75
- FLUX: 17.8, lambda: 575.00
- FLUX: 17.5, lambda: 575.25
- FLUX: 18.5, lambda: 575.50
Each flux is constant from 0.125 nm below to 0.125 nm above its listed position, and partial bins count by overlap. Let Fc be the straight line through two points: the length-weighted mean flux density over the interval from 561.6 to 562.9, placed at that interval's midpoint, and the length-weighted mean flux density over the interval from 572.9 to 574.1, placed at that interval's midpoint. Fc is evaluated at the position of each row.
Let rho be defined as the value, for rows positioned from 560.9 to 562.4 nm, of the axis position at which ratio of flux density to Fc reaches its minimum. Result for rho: 562.00 nm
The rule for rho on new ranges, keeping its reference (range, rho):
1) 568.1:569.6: 568.75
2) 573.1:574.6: 574.25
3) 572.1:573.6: 572.25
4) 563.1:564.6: 563.50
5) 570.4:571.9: 571.00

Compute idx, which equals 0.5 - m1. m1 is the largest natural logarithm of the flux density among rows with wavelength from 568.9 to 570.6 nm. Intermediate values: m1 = 2.97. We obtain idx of -2.47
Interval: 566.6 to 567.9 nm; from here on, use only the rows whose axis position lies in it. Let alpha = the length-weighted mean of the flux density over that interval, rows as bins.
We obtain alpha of 16.5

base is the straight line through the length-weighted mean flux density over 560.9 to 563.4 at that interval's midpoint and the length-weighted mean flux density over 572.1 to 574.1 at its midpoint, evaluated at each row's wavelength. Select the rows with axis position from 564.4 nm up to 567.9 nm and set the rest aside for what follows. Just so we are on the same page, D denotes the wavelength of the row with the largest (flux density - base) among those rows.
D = 565.75 nm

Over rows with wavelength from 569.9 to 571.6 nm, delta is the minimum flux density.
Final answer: 14.5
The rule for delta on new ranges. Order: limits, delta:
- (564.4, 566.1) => 15.2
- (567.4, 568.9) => 15.1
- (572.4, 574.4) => 15.7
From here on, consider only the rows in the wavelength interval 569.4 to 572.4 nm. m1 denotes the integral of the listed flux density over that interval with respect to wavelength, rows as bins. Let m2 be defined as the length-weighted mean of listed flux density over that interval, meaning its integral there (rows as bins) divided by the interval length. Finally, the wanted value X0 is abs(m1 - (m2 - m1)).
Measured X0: 83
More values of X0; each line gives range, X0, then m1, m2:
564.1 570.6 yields 205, 111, 17.1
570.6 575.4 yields 146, 81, 16.9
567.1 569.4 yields 60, 39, 16.8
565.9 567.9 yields 50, 33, 16.7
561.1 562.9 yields 42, 29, 16.0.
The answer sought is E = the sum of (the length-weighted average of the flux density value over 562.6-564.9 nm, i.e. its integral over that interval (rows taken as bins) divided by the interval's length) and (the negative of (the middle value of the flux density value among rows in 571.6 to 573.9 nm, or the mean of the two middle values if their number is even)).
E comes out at -1.2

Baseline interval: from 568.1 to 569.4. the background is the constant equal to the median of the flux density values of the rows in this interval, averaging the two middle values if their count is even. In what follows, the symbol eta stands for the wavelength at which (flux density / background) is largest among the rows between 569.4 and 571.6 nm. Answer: 570.25 nm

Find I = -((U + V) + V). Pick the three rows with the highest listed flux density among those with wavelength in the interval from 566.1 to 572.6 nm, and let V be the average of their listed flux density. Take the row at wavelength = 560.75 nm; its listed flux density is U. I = -56.6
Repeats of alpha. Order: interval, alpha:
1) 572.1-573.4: 18.2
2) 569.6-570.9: 17.3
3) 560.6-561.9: 16.7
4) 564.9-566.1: 17.9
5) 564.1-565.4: 16.1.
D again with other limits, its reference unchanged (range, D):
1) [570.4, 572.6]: 572.50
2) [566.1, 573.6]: 573.25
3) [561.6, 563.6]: 563.00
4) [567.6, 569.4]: 569.25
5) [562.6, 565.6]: 564.00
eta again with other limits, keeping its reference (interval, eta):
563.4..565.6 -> 565.50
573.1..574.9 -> 573.25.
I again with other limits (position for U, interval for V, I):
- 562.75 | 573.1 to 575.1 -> -53.3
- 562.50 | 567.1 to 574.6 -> -55.4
